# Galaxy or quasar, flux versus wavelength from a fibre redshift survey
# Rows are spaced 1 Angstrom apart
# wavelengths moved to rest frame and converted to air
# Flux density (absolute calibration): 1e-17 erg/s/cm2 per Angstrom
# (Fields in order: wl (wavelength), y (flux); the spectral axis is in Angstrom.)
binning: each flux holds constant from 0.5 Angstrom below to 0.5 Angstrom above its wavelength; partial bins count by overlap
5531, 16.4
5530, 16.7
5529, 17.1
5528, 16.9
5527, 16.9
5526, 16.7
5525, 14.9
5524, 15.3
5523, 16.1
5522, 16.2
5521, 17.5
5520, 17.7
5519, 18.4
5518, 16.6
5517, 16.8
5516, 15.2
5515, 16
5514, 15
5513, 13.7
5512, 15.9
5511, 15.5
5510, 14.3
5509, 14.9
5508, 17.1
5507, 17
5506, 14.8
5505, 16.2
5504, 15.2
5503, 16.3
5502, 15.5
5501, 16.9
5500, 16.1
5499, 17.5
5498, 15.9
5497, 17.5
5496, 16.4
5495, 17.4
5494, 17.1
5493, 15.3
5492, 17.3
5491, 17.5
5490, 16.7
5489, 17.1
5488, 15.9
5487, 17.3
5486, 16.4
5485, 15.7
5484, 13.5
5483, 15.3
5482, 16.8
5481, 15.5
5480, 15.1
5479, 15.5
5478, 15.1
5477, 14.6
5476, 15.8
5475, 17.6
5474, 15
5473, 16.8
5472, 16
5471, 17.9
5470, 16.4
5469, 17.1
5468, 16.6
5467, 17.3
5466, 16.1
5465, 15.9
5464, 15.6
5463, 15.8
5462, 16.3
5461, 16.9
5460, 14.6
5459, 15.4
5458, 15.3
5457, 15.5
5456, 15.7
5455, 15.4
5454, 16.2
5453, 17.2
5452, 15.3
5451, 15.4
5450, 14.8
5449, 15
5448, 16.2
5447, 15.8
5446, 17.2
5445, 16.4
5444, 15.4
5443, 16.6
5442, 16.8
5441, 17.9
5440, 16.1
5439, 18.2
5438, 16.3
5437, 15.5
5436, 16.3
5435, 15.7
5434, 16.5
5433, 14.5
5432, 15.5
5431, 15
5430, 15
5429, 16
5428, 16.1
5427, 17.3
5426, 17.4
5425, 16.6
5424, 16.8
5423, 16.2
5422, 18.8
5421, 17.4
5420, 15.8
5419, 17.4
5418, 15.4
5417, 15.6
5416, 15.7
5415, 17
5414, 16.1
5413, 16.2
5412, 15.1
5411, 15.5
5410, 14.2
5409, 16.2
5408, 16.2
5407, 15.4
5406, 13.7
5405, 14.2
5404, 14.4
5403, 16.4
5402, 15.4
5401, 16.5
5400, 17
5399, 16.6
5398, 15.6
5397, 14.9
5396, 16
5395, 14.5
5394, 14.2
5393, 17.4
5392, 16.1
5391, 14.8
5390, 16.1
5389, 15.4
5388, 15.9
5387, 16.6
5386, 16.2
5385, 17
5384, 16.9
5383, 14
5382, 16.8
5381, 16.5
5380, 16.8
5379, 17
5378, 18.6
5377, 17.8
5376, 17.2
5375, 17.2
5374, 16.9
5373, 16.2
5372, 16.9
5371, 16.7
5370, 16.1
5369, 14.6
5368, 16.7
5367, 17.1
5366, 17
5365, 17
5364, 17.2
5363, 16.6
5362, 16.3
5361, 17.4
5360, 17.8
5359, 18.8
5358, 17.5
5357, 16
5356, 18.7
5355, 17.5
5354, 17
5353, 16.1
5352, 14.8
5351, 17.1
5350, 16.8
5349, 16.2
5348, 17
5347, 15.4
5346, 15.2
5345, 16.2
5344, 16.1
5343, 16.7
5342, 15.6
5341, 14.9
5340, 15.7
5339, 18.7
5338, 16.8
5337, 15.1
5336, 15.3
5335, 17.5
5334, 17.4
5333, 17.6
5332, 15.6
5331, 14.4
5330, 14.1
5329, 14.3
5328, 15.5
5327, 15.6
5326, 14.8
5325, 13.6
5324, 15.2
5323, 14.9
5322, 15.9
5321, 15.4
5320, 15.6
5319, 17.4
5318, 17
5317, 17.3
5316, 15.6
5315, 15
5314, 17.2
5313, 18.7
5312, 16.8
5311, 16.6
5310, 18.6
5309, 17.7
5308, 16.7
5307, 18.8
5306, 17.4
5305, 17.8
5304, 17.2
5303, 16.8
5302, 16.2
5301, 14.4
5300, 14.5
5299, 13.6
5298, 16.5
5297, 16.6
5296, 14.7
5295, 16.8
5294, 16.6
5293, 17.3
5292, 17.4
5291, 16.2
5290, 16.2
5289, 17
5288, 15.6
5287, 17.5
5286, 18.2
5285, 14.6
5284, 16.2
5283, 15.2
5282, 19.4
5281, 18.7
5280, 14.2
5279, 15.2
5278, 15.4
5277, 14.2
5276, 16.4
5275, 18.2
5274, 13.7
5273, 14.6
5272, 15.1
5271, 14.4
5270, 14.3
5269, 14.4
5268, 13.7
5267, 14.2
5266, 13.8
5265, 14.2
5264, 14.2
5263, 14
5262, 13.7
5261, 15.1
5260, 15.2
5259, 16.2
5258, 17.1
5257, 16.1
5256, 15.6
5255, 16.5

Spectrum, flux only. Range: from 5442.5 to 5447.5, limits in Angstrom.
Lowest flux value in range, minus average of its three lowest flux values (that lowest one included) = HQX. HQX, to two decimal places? -0.47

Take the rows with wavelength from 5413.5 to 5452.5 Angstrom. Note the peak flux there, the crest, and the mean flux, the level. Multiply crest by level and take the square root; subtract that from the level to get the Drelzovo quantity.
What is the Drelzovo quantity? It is -1.24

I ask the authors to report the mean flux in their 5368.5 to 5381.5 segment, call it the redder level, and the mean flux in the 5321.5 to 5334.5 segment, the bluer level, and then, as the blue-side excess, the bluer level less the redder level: -1.5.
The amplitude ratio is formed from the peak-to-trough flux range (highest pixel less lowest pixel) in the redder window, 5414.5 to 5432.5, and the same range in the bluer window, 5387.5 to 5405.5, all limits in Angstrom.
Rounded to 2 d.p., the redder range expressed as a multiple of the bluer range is 1.19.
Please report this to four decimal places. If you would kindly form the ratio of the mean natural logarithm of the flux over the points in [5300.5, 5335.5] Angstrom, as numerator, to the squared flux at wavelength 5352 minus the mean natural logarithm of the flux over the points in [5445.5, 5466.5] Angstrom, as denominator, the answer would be 0.0129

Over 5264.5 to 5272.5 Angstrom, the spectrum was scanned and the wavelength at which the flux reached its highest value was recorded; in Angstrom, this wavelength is 5272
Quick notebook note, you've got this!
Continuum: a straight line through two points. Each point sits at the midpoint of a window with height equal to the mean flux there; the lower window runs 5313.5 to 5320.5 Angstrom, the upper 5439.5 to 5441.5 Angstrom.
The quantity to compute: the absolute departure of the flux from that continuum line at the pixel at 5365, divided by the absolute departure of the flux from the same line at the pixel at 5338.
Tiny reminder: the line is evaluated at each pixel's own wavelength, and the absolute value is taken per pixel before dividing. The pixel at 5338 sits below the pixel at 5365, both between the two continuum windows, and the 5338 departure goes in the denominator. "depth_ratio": 1.3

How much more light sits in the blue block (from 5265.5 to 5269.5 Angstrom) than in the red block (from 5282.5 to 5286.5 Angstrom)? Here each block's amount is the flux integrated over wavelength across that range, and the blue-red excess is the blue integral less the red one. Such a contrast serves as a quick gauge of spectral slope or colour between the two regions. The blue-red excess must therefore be -8.1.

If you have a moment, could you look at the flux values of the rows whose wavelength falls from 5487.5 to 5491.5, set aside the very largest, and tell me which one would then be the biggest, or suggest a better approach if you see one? 17.1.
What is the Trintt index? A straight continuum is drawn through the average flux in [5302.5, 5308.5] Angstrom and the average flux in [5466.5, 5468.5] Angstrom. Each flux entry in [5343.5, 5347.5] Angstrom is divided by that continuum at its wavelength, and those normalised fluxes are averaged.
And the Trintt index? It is 0.908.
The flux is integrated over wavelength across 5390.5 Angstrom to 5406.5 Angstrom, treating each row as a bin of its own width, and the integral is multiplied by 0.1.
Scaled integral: 24.8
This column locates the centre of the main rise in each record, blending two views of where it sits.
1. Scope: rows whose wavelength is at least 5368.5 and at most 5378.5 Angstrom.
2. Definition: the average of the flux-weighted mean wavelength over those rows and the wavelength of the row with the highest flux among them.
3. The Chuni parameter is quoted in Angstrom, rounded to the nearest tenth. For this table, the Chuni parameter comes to 5375.8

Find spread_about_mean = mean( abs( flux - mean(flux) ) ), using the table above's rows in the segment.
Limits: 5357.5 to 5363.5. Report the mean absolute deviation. 0.63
